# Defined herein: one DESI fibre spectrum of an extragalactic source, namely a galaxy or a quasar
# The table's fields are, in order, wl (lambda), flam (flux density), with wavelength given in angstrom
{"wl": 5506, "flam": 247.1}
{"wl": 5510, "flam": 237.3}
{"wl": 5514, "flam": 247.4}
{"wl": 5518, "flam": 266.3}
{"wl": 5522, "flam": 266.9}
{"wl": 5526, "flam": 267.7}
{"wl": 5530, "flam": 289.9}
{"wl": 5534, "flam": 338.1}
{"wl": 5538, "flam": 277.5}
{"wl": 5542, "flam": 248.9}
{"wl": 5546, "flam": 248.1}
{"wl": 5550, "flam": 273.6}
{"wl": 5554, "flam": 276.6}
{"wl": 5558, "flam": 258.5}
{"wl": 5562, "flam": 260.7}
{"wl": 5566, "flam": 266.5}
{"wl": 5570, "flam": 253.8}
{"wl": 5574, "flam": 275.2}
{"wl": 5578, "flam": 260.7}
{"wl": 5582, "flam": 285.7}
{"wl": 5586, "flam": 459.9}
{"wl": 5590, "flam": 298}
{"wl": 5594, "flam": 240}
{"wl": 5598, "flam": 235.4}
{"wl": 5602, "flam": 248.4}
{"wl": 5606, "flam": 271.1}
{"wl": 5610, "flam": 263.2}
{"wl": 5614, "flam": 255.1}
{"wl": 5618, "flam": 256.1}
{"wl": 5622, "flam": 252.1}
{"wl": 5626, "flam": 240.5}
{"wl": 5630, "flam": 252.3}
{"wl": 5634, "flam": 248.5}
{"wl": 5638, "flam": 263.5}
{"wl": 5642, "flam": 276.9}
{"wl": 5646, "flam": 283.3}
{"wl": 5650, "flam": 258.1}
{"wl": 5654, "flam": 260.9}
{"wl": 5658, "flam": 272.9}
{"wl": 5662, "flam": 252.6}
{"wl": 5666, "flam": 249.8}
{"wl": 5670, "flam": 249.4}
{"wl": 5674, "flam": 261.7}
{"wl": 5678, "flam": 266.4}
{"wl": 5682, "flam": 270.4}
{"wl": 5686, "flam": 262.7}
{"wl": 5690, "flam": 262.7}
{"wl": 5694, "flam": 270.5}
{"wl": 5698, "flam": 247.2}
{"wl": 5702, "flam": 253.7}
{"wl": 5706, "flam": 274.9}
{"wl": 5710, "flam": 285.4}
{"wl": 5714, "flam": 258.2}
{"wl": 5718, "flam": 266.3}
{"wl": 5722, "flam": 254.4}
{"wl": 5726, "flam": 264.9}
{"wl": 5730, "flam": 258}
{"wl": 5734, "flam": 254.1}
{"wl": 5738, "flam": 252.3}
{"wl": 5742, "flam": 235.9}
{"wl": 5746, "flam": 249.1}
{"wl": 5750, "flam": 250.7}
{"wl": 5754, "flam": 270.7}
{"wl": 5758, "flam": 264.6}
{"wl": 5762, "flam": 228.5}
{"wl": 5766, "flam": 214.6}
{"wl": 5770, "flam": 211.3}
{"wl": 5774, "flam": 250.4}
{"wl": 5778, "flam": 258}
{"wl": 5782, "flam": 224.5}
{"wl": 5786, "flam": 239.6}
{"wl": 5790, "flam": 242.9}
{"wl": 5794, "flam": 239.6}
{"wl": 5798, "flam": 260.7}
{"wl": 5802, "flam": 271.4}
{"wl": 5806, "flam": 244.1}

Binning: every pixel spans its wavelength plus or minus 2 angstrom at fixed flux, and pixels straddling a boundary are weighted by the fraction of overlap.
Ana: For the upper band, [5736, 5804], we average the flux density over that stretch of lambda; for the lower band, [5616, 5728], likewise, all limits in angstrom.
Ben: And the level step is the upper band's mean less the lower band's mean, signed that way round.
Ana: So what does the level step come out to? -16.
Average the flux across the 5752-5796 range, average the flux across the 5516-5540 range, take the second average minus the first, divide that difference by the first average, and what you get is 0.183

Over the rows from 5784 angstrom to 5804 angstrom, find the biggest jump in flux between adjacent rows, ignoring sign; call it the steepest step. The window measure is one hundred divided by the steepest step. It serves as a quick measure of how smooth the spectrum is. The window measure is 5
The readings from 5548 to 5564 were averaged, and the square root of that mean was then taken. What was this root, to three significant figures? 16.4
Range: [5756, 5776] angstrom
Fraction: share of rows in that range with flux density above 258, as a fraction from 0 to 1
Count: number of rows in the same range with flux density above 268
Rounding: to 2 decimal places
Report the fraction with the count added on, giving 0.20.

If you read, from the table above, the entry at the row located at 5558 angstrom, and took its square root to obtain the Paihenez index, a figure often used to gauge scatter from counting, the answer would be 16.1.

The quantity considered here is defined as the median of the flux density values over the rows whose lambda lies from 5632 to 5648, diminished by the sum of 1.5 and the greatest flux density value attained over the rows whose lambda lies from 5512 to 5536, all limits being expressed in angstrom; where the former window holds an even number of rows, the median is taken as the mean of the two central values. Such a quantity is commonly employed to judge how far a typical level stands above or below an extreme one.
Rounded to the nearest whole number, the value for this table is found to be -69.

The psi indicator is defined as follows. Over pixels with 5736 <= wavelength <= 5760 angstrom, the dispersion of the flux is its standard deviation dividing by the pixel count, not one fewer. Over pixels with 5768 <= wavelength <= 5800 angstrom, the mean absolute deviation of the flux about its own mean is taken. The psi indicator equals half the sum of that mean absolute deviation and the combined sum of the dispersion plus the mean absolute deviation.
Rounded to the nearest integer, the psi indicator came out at 18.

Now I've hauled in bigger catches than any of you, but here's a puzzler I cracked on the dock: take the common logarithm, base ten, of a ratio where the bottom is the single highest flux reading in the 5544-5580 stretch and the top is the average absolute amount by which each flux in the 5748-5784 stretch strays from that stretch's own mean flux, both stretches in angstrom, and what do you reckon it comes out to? -1.16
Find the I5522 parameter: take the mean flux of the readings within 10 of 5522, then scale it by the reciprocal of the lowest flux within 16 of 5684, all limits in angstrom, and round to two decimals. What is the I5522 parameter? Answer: 1.08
